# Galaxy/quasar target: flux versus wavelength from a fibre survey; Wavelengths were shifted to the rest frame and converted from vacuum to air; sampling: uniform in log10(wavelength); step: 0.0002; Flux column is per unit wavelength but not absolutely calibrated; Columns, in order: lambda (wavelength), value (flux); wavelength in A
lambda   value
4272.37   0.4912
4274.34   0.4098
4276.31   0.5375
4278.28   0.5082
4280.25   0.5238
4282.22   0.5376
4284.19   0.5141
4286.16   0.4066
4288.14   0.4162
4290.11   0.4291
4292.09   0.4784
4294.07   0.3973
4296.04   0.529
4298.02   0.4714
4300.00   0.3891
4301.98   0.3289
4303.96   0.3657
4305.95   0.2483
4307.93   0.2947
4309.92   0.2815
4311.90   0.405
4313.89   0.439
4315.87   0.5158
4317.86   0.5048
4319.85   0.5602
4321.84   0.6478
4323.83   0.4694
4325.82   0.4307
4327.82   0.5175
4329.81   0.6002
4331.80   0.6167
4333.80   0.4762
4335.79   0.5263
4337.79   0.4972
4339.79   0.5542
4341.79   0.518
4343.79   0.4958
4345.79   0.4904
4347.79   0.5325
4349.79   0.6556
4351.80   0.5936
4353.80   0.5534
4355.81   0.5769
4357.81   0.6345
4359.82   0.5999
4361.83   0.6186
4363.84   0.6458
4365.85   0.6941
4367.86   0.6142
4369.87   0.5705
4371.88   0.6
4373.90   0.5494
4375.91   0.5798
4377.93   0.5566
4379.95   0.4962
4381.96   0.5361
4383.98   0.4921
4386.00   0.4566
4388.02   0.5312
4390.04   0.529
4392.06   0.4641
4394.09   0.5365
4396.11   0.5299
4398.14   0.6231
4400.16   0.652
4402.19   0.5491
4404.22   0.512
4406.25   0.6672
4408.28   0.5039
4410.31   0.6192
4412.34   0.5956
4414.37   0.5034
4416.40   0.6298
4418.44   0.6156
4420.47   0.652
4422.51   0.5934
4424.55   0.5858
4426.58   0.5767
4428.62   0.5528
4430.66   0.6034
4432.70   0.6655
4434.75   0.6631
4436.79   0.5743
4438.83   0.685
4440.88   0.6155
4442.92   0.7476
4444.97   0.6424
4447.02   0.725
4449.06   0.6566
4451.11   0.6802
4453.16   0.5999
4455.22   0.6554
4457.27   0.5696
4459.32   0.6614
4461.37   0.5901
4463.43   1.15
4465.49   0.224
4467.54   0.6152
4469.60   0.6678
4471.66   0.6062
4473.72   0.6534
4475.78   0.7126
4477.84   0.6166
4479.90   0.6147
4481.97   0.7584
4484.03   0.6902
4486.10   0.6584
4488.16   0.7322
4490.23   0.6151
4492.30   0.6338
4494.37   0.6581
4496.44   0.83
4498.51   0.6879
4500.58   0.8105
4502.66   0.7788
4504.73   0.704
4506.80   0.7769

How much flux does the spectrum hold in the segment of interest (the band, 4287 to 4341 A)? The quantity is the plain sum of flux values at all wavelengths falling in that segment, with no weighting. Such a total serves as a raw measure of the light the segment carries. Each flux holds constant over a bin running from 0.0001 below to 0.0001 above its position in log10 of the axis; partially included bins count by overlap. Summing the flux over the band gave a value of 12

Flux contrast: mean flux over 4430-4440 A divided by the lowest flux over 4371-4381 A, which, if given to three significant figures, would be 1.29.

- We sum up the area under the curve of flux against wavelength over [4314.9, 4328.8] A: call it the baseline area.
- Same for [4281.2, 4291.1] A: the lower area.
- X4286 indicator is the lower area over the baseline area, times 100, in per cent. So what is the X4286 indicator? 63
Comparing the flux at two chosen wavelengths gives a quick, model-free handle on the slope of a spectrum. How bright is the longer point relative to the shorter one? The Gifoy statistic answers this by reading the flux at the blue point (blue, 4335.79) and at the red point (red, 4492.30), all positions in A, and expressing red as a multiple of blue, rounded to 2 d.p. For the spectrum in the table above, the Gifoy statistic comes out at 1.20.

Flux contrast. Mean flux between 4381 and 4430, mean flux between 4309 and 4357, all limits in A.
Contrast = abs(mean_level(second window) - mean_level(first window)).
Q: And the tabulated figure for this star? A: 0.04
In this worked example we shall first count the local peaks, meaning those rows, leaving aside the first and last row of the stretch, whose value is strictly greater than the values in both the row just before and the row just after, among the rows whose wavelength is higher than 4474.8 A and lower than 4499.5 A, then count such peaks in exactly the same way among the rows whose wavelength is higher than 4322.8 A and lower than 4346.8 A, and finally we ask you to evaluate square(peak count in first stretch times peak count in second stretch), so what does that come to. 81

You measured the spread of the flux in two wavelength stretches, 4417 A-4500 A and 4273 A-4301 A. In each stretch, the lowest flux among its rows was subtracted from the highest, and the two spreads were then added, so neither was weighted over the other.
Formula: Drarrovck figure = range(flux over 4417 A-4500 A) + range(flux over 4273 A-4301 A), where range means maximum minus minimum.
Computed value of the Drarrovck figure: 1.1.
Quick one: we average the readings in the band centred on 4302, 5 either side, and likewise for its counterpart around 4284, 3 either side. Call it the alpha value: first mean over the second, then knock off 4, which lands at -3.26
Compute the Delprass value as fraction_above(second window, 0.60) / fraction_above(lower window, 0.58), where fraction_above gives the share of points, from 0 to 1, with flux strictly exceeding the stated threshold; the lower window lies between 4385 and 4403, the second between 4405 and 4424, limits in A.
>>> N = 2.5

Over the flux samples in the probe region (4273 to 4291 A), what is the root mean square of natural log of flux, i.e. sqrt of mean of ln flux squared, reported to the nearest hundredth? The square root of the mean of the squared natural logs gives 0.76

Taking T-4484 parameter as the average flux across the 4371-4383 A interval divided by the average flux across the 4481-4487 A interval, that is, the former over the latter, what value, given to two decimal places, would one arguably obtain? 0.79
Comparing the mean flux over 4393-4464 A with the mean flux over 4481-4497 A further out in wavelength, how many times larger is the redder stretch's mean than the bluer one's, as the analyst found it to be 1.11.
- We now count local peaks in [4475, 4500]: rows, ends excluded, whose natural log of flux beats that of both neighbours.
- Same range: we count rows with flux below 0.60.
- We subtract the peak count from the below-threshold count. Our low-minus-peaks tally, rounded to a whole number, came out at -3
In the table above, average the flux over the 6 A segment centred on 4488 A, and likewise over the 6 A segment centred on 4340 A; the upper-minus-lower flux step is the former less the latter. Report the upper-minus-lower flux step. 0.15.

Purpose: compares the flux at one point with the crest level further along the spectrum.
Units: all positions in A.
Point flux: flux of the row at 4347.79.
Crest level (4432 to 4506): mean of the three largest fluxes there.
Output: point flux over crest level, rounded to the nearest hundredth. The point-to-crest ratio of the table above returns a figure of 0.57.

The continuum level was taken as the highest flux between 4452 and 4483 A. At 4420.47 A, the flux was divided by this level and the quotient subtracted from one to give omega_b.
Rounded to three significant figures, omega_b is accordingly 0.433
